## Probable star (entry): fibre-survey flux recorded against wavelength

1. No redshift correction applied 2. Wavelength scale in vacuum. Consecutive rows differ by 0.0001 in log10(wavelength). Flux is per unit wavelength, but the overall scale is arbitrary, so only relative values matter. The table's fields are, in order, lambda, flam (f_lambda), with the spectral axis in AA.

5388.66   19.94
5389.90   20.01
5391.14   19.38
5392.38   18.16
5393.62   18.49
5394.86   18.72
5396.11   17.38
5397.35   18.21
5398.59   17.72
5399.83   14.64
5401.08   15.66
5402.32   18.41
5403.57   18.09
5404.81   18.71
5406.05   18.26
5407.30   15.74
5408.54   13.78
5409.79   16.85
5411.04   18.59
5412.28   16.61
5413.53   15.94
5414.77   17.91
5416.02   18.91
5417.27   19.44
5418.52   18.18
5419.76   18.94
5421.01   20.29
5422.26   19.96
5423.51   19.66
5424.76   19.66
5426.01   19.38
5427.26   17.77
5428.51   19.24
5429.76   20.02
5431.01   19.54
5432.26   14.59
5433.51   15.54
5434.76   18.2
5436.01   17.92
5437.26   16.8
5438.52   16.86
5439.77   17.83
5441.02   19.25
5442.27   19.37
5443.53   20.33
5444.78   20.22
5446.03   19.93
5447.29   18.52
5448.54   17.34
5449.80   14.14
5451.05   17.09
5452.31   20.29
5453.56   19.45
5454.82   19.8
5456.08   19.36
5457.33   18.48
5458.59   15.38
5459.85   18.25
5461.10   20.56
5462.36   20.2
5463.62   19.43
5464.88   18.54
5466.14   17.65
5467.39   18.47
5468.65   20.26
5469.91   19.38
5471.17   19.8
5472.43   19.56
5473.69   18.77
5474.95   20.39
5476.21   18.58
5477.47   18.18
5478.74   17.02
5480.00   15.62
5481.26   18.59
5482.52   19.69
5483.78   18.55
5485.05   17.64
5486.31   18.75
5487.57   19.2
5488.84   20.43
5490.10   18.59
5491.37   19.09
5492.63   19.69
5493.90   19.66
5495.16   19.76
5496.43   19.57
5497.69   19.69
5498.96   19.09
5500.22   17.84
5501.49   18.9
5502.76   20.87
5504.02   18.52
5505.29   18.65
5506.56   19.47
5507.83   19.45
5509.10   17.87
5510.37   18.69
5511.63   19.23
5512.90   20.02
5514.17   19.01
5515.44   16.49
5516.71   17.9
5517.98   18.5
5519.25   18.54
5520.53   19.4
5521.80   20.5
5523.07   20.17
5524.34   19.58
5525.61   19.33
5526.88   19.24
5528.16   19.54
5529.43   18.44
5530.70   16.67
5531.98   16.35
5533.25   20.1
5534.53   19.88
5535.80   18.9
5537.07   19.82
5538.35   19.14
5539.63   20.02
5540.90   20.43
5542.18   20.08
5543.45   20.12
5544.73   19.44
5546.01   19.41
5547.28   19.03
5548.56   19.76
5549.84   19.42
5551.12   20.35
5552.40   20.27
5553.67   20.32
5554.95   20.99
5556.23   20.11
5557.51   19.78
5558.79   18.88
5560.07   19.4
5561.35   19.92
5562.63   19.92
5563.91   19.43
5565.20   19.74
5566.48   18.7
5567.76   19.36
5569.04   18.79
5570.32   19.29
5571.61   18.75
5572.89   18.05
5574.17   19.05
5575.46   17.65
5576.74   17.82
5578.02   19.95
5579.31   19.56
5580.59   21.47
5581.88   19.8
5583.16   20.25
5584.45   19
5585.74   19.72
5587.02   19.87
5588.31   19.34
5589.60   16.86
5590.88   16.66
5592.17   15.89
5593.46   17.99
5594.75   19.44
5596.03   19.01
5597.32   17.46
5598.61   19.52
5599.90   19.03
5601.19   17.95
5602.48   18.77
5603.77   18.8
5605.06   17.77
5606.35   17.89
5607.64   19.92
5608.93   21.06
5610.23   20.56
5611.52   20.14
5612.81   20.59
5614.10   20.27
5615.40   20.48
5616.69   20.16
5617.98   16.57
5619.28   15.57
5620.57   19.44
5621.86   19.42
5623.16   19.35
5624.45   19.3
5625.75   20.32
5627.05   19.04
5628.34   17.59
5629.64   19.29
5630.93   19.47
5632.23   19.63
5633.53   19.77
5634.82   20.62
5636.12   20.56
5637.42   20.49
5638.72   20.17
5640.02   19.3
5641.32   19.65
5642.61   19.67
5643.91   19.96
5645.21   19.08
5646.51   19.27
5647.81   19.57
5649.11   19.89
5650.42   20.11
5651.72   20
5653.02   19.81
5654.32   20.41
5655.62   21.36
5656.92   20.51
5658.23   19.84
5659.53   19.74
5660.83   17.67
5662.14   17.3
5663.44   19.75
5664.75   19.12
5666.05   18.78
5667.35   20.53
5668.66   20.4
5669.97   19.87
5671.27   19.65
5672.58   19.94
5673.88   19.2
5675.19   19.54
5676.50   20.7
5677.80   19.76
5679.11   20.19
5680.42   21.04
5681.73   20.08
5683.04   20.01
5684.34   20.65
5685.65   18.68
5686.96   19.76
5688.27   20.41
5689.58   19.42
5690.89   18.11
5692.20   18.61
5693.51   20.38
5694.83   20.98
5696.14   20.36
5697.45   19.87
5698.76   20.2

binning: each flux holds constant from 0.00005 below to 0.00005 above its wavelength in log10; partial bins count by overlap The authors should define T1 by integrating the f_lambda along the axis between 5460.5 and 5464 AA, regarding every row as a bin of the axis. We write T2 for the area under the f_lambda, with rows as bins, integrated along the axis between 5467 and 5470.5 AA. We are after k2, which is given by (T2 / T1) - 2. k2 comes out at -1.03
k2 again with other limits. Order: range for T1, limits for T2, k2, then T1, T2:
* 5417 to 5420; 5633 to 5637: -0.56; 56.4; 81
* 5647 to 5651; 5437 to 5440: -1.35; 79.2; 51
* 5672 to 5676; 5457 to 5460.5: -1.23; 78.4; 61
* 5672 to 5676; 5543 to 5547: -1.00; 78.4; 78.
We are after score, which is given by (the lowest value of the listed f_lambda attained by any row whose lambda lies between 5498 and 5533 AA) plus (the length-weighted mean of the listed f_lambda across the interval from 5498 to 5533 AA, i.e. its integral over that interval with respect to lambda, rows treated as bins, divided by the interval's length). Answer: 35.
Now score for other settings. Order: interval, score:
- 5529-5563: 36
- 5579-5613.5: 35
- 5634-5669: 37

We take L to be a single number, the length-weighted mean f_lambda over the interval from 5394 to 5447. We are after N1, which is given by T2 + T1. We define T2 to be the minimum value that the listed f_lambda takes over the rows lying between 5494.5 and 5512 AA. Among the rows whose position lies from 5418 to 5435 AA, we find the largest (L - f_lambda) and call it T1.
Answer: 21.3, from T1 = 3.5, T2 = 17.84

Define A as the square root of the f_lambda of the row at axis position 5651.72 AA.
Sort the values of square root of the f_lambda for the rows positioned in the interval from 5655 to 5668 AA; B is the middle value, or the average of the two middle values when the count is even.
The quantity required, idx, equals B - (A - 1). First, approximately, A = 4.47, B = 4.44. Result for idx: 0.97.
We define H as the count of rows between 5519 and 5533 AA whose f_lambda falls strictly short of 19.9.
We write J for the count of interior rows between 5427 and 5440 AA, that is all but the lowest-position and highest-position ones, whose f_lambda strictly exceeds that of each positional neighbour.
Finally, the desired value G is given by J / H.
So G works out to 0.22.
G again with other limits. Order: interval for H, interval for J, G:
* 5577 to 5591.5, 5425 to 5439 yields 0.25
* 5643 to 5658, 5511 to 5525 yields 0.40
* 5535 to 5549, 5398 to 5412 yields 0.29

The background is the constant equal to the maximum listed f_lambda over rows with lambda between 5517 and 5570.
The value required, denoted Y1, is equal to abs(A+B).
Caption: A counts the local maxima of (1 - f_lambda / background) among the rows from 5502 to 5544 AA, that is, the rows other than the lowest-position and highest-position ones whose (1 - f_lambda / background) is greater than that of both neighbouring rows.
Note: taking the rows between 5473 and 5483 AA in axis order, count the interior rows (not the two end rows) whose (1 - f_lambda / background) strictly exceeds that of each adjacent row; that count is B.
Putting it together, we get 9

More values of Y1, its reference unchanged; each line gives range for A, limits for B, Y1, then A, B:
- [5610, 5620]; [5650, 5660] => 3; 2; 1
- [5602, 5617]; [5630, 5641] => 3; 3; 0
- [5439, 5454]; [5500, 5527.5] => 4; 1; 3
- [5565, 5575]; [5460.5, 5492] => 9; 3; 6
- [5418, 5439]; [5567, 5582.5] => 7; 3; 4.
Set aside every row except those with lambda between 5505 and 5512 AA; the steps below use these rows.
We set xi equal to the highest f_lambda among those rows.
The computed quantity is 19.47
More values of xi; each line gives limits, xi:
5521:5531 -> 20.5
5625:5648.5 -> 20.62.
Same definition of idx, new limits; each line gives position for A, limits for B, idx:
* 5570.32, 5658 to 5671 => 1.05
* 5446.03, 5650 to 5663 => 1.00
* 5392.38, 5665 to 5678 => 1.19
